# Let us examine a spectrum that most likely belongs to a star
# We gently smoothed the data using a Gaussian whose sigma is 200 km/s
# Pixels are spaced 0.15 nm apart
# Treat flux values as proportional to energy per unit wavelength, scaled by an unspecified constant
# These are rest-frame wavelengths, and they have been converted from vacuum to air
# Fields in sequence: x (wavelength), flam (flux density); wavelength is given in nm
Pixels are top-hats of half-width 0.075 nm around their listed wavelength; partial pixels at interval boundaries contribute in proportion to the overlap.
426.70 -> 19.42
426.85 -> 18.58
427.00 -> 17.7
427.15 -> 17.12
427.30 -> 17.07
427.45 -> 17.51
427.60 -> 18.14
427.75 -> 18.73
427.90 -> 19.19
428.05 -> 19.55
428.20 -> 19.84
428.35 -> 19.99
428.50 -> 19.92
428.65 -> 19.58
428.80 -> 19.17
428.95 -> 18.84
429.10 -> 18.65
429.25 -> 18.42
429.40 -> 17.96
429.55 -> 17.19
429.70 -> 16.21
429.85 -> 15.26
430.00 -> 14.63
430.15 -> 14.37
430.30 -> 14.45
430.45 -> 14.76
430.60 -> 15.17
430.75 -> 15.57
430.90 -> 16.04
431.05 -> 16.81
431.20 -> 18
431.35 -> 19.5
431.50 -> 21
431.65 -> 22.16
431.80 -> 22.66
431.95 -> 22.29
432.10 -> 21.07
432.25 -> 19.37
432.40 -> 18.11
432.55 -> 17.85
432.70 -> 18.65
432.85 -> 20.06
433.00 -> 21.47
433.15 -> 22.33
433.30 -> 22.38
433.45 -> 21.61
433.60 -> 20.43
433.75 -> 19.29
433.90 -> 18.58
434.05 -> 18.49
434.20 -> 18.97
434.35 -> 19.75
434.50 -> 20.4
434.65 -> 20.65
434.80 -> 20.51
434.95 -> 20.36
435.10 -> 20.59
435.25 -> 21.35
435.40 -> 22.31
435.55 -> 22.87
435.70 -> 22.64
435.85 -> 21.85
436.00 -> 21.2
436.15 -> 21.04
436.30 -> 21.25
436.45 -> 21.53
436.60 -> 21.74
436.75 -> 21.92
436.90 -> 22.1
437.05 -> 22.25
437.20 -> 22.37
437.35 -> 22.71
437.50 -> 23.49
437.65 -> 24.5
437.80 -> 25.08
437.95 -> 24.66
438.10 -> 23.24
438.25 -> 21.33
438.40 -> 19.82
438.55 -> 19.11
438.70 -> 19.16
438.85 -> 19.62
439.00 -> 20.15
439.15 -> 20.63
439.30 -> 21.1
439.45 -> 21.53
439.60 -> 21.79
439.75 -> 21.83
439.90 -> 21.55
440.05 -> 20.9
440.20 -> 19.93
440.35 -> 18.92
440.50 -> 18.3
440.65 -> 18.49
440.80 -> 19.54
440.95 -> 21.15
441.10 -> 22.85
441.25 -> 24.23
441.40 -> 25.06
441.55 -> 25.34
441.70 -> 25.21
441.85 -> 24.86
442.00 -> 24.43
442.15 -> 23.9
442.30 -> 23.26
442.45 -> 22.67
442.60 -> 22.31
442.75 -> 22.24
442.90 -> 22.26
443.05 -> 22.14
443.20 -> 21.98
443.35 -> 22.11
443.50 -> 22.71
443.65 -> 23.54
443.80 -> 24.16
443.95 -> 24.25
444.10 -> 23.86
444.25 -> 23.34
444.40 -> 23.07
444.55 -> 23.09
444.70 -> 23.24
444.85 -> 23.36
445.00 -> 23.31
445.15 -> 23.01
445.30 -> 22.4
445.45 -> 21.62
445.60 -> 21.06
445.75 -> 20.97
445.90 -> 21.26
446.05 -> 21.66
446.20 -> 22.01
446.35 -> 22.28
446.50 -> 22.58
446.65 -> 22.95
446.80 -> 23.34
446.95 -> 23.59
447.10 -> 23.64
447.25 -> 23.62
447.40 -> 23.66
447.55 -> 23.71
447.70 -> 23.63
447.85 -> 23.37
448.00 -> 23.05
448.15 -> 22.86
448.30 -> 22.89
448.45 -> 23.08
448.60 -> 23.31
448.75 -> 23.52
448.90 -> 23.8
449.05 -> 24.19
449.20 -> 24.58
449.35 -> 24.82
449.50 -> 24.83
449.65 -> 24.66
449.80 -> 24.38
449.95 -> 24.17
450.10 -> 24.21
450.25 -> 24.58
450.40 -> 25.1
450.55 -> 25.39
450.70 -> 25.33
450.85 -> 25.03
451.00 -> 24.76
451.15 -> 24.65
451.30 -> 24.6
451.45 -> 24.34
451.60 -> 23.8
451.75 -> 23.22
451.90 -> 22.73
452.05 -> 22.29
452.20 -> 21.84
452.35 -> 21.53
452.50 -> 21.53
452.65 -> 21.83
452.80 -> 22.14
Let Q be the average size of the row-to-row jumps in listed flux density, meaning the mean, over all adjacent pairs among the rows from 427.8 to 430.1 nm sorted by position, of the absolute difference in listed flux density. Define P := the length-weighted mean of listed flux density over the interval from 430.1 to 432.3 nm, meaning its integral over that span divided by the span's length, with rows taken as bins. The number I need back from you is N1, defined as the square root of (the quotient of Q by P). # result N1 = 0.16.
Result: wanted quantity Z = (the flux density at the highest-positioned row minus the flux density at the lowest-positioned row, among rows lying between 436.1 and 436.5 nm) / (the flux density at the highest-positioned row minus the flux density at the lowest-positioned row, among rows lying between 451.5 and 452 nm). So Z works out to -0.5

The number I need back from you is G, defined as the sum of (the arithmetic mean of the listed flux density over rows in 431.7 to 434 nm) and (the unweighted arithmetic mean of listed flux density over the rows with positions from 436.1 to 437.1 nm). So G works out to 42.1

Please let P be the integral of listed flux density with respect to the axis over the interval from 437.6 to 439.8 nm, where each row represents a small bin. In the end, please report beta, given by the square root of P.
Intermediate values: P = 47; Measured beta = 6.9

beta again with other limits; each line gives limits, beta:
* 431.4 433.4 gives 6.4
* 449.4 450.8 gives 5.9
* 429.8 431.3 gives 4.8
